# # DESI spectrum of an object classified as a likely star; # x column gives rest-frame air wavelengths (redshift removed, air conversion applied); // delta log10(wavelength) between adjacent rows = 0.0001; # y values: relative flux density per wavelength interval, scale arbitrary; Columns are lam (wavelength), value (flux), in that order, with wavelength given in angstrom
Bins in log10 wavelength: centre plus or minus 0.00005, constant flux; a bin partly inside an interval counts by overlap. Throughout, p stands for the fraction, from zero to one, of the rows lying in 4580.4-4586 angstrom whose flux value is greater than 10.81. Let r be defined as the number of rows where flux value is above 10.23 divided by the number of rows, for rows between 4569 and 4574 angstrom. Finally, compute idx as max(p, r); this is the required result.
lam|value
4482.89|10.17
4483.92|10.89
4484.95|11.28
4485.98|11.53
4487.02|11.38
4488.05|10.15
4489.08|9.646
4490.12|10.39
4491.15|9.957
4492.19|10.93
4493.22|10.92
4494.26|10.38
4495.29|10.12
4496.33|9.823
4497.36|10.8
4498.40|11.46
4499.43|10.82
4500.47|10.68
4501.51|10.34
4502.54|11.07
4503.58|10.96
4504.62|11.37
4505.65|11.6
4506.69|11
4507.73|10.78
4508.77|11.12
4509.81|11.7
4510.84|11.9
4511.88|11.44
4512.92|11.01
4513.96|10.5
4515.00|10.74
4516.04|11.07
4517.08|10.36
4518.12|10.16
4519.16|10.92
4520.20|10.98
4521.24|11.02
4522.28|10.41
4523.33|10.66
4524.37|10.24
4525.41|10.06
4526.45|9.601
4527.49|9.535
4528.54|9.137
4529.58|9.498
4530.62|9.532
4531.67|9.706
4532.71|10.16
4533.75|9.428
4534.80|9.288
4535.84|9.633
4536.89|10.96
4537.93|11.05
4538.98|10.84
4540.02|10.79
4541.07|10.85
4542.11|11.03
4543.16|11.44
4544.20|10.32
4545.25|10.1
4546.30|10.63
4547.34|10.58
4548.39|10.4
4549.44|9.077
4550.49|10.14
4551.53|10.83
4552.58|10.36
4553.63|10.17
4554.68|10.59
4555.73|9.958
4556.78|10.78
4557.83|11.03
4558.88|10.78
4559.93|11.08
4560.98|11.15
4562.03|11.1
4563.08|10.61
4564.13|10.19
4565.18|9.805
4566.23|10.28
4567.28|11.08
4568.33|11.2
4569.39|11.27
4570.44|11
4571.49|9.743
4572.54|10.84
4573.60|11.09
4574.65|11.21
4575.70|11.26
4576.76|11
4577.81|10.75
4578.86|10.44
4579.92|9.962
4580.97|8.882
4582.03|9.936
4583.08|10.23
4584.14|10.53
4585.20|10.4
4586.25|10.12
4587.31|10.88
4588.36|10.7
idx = 0.8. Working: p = 0.0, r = 0.8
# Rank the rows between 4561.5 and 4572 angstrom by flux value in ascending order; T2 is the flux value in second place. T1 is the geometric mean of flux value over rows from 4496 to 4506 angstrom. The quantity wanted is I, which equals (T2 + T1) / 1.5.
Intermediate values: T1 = 10.88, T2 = 9.805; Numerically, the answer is 13.8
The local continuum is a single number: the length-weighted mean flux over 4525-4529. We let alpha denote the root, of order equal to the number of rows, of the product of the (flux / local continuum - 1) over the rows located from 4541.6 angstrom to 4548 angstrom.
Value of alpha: 0.107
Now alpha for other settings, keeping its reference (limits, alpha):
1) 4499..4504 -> 0.123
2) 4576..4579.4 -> 0.119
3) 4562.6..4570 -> 0.093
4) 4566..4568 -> 0.108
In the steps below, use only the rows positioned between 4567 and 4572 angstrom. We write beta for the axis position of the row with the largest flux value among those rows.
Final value 4569.39 angstrom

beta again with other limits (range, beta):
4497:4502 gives 4498.40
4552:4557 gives 4556.78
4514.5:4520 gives 4516.04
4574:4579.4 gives 4575.70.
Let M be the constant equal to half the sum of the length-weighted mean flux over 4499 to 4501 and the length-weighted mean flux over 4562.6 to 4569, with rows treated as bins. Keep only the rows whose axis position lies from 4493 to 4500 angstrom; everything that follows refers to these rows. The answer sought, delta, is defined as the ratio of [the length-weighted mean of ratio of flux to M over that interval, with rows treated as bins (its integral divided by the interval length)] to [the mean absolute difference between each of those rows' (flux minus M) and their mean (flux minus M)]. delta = 2.3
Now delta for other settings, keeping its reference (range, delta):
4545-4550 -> 2.1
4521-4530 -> 1.8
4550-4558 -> 3.0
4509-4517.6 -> 2.4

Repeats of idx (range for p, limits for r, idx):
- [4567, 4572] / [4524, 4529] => 0.8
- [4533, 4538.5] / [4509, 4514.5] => 1.0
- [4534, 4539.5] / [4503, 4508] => 1.0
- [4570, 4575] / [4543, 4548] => 0.8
